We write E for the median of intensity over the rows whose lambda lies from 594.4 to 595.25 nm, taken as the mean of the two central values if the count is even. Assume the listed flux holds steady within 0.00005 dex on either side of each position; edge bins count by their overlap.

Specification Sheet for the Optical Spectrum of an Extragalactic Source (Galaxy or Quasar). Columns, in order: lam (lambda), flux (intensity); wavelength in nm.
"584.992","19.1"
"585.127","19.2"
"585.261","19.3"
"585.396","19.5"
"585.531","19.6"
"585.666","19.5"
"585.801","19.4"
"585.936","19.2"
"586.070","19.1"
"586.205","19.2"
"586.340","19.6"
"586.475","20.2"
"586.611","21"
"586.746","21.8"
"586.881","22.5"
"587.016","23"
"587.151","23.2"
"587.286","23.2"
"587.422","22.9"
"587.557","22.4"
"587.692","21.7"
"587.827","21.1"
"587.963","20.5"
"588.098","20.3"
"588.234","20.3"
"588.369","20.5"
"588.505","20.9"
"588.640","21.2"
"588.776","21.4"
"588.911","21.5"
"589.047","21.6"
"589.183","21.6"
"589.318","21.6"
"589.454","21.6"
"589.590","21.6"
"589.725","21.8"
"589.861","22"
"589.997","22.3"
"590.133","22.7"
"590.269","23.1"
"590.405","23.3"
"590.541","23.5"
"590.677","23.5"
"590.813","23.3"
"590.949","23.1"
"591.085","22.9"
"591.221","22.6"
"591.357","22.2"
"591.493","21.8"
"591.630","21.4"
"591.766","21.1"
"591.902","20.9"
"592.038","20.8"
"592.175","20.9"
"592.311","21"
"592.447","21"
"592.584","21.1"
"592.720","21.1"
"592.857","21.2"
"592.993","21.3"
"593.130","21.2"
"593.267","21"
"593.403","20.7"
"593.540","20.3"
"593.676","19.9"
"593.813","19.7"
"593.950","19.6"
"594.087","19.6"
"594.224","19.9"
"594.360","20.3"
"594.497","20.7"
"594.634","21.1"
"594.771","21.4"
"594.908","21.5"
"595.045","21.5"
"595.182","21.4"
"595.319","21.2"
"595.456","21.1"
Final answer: 21.4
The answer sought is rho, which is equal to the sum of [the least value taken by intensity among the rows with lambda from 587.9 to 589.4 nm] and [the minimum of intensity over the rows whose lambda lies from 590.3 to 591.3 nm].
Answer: 42.9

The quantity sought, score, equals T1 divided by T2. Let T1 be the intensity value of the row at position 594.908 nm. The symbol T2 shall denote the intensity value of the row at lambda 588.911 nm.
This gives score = 1.00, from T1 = 21.5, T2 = 21.5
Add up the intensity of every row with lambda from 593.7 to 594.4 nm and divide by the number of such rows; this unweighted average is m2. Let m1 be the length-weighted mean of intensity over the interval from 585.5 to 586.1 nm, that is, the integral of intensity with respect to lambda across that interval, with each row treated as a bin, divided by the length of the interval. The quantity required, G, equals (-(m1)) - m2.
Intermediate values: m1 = 19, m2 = 19.8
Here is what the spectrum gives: -39.2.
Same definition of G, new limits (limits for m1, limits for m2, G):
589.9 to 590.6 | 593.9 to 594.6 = -42.9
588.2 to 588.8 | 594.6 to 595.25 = -42.2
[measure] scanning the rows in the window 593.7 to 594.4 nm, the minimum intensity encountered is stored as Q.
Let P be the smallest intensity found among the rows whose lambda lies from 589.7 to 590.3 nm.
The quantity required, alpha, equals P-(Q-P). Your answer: 24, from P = 21.8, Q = 19.6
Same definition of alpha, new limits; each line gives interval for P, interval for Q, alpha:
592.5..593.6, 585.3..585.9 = 21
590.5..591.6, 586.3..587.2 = 24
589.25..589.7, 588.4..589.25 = 22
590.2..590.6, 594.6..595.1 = 25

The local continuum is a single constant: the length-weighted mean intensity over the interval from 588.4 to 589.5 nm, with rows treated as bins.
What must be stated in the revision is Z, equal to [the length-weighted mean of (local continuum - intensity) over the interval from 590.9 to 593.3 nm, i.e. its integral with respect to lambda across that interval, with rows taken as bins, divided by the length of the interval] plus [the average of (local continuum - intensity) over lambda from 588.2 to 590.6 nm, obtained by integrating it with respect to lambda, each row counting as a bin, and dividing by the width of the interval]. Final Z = -0.5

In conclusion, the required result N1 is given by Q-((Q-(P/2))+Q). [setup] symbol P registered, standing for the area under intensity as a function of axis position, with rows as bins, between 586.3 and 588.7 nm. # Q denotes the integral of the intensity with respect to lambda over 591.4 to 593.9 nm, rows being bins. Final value -26.5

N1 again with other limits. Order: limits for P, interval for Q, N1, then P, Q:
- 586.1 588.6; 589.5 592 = -29.3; 53.3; 55.9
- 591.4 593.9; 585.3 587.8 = -26.2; 52.3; 52.3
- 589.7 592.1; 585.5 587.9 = -23.7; 53.7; 50.5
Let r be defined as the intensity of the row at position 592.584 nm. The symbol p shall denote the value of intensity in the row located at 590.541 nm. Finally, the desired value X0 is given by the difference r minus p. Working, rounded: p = 23.5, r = 21.1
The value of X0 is -2.4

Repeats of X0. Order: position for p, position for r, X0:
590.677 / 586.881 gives -1.0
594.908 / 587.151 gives 1.7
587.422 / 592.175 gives -2.0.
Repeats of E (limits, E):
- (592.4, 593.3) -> 21.1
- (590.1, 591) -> 23.3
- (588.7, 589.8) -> 21.6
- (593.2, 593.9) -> 20.3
